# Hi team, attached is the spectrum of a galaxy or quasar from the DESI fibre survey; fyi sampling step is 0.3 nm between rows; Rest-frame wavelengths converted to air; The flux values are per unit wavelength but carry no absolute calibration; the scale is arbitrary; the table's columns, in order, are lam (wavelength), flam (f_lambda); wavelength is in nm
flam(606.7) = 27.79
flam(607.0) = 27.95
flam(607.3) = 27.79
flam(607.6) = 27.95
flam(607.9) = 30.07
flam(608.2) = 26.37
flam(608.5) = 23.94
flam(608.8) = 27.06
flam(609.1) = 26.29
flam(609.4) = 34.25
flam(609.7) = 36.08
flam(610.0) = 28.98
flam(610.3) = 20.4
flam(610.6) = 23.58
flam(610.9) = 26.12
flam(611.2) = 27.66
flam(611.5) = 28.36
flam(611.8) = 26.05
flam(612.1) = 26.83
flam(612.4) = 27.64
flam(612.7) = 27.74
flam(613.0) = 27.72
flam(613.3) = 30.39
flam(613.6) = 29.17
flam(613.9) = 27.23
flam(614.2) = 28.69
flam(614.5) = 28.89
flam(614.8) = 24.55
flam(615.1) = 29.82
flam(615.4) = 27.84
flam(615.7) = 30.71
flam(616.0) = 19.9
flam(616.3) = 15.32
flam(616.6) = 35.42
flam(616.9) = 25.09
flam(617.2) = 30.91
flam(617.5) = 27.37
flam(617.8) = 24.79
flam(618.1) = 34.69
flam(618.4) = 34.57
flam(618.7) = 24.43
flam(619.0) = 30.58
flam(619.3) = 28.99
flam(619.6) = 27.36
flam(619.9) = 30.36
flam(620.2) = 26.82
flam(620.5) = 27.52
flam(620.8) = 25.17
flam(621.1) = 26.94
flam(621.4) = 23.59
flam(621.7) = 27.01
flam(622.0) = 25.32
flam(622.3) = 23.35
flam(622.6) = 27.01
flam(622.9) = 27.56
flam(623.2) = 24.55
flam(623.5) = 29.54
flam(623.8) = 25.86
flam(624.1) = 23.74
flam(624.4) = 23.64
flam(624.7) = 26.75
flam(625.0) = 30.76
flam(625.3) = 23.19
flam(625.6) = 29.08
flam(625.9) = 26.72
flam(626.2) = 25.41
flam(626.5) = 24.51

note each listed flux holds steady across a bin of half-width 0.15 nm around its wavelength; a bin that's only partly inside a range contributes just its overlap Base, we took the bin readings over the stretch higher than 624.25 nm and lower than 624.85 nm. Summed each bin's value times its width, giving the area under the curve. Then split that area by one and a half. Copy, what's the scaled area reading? 10.1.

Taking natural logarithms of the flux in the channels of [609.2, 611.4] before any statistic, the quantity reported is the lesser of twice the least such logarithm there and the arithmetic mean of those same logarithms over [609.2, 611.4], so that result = 3.32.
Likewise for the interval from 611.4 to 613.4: 3.32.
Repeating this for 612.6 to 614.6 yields 3.35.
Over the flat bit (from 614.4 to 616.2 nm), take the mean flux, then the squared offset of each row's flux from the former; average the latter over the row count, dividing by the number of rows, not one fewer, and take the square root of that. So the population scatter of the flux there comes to 3.7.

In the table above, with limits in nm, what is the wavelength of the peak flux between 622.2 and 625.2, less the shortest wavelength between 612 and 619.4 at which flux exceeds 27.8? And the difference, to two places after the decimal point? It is 11.70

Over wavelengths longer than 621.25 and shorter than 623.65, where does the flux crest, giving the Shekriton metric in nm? 623.5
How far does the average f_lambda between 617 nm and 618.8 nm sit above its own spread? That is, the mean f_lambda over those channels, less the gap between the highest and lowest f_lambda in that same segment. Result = 19.2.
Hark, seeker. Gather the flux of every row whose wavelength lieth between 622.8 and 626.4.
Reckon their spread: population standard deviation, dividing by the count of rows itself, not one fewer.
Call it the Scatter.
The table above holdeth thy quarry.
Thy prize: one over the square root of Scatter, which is 0.65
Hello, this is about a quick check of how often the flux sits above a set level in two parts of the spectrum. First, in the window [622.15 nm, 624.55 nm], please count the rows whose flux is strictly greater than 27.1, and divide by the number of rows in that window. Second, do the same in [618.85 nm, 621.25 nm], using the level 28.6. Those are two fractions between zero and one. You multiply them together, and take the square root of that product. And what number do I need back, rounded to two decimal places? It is 0.31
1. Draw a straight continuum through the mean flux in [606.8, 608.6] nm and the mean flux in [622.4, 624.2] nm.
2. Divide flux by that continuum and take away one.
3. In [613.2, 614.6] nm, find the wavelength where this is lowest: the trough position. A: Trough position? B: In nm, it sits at 613.9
